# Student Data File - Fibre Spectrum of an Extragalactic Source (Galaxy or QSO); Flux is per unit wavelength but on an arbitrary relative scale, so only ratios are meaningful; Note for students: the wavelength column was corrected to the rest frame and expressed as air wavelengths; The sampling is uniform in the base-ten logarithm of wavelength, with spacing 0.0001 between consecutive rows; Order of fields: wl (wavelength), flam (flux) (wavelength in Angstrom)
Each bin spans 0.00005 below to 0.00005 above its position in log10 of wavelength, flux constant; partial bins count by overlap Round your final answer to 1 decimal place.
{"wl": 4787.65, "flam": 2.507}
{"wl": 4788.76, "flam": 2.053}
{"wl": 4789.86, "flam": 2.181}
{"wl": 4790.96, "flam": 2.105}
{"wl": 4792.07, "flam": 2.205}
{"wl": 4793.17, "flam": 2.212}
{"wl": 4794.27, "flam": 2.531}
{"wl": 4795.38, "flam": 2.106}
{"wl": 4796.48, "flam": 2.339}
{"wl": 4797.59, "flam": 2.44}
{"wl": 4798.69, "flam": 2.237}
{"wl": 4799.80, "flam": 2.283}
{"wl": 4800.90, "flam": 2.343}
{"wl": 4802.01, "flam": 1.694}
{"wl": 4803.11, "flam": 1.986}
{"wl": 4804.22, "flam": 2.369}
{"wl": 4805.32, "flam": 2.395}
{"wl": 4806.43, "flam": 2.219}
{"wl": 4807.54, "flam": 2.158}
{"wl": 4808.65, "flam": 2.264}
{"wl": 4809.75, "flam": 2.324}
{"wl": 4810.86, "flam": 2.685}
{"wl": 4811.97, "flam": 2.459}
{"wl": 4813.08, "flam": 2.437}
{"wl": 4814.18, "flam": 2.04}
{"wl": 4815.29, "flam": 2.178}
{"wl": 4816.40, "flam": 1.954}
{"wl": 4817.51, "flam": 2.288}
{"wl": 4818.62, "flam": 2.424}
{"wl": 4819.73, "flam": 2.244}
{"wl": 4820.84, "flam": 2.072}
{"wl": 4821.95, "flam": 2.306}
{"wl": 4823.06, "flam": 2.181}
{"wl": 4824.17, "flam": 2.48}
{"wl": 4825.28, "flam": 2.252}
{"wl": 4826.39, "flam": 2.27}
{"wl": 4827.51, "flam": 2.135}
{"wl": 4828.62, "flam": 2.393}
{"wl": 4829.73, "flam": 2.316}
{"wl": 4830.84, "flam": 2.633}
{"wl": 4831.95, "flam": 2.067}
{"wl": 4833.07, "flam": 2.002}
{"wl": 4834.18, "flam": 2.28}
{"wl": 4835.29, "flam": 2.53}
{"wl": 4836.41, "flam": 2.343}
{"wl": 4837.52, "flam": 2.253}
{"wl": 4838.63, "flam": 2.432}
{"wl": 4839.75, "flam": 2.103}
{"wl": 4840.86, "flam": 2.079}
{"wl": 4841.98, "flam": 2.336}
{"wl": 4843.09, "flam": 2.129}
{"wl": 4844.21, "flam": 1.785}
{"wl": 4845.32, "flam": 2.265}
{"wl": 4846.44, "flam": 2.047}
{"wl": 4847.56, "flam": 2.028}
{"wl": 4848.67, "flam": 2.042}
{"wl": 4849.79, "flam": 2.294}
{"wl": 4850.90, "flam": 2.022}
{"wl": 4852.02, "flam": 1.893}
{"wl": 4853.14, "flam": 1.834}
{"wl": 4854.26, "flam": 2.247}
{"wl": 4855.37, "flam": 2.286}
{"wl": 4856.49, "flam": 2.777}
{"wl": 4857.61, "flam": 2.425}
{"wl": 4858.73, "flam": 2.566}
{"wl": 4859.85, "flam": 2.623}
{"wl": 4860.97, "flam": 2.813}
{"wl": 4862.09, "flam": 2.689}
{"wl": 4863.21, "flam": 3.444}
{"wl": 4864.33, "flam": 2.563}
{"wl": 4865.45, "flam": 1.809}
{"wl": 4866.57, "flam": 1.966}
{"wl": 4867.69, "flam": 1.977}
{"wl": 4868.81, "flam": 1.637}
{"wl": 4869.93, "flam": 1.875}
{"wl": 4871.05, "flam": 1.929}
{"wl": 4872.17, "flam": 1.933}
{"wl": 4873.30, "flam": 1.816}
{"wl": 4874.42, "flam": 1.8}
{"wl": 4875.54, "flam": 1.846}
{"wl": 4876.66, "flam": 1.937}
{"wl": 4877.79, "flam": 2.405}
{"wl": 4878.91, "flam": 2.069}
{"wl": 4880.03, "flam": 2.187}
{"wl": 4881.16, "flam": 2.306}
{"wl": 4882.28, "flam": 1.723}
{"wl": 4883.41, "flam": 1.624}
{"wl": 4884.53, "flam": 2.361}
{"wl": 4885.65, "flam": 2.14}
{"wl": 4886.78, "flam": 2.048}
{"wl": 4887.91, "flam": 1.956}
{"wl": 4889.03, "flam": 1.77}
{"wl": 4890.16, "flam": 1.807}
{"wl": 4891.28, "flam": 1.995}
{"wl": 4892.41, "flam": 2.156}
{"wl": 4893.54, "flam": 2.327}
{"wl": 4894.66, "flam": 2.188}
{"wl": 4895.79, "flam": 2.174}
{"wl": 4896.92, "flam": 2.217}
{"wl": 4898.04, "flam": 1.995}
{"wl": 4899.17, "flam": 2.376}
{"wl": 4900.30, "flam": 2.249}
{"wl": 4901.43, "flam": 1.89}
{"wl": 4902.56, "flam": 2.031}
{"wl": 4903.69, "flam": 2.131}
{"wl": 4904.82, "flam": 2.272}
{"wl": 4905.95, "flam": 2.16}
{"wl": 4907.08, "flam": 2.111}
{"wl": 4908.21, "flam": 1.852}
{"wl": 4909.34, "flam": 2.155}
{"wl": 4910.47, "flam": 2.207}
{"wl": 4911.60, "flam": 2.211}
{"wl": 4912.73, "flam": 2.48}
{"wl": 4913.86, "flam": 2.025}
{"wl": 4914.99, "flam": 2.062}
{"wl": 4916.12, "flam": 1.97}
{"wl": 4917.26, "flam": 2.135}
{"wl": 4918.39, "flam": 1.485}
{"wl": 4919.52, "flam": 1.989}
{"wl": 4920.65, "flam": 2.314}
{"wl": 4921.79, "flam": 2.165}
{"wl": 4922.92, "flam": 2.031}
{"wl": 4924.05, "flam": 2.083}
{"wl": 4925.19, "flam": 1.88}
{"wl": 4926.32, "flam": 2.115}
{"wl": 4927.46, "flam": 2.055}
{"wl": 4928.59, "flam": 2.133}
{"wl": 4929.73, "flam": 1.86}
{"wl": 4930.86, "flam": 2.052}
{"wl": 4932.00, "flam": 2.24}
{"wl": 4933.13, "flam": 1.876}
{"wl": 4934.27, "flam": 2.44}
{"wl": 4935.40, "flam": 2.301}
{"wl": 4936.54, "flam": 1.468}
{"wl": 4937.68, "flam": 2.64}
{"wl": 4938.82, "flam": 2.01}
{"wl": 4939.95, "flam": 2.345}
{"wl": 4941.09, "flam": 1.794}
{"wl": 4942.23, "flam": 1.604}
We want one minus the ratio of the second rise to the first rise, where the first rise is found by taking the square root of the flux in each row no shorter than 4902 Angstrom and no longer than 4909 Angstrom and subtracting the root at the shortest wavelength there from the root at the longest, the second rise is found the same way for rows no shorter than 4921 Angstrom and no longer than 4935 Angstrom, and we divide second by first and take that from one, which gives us 2.4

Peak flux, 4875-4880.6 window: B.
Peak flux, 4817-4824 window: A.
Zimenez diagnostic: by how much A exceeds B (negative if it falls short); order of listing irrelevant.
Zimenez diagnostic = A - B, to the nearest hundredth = 0.02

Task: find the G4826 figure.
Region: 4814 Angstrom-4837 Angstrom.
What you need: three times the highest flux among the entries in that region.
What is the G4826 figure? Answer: 7.9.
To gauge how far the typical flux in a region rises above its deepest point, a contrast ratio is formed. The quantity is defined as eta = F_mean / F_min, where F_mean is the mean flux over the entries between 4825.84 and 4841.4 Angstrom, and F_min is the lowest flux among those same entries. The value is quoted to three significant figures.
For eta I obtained 1.14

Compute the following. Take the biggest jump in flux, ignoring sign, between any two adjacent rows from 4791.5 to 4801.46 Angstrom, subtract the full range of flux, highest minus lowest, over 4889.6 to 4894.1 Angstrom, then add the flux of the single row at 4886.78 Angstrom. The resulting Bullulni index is 2.0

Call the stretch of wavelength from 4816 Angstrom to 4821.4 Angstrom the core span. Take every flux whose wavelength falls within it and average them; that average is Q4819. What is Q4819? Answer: 2.20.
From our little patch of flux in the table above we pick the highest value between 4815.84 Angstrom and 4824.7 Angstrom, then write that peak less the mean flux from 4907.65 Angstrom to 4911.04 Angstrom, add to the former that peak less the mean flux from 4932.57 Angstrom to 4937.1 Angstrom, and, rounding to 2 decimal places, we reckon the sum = 0.87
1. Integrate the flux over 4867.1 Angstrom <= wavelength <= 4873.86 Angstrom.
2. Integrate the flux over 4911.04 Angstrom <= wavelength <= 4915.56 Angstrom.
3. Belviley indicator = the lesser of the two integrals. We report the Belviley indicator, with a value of 10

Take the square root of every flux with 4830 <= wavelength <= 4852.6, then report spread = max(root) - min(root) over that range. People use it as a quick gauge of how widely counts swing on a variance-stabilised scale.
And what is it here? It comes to 0.29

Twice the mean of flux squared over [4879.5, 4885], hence 8.5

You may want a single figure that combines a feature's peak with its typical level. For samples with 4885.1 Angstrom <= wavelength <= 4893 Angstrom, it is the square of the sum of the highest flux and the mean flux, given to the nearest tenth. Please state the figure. 17.1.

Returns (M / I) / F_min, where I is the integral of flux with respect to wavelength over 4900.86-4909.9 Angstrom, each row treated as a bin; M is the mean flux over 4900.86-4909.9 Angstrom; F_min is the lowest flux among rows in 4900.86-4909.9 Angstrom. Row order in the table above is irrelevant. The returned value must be 0.060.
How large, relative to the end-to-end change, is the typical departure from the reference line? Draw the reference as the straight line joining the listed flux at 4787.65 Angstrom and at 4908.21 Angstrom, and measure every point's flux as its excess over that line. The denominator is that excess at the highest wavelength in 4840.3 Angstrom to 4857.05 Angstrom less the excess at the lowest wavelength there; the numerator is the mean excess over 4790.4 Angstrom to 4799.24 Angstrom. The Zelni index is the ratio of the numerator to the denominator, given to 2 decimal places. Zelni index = -0.25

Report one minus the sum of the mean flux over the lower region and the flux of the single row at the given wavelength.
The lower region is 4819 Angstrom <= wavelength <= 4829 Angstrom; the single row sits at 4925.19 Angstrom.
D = -3.14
